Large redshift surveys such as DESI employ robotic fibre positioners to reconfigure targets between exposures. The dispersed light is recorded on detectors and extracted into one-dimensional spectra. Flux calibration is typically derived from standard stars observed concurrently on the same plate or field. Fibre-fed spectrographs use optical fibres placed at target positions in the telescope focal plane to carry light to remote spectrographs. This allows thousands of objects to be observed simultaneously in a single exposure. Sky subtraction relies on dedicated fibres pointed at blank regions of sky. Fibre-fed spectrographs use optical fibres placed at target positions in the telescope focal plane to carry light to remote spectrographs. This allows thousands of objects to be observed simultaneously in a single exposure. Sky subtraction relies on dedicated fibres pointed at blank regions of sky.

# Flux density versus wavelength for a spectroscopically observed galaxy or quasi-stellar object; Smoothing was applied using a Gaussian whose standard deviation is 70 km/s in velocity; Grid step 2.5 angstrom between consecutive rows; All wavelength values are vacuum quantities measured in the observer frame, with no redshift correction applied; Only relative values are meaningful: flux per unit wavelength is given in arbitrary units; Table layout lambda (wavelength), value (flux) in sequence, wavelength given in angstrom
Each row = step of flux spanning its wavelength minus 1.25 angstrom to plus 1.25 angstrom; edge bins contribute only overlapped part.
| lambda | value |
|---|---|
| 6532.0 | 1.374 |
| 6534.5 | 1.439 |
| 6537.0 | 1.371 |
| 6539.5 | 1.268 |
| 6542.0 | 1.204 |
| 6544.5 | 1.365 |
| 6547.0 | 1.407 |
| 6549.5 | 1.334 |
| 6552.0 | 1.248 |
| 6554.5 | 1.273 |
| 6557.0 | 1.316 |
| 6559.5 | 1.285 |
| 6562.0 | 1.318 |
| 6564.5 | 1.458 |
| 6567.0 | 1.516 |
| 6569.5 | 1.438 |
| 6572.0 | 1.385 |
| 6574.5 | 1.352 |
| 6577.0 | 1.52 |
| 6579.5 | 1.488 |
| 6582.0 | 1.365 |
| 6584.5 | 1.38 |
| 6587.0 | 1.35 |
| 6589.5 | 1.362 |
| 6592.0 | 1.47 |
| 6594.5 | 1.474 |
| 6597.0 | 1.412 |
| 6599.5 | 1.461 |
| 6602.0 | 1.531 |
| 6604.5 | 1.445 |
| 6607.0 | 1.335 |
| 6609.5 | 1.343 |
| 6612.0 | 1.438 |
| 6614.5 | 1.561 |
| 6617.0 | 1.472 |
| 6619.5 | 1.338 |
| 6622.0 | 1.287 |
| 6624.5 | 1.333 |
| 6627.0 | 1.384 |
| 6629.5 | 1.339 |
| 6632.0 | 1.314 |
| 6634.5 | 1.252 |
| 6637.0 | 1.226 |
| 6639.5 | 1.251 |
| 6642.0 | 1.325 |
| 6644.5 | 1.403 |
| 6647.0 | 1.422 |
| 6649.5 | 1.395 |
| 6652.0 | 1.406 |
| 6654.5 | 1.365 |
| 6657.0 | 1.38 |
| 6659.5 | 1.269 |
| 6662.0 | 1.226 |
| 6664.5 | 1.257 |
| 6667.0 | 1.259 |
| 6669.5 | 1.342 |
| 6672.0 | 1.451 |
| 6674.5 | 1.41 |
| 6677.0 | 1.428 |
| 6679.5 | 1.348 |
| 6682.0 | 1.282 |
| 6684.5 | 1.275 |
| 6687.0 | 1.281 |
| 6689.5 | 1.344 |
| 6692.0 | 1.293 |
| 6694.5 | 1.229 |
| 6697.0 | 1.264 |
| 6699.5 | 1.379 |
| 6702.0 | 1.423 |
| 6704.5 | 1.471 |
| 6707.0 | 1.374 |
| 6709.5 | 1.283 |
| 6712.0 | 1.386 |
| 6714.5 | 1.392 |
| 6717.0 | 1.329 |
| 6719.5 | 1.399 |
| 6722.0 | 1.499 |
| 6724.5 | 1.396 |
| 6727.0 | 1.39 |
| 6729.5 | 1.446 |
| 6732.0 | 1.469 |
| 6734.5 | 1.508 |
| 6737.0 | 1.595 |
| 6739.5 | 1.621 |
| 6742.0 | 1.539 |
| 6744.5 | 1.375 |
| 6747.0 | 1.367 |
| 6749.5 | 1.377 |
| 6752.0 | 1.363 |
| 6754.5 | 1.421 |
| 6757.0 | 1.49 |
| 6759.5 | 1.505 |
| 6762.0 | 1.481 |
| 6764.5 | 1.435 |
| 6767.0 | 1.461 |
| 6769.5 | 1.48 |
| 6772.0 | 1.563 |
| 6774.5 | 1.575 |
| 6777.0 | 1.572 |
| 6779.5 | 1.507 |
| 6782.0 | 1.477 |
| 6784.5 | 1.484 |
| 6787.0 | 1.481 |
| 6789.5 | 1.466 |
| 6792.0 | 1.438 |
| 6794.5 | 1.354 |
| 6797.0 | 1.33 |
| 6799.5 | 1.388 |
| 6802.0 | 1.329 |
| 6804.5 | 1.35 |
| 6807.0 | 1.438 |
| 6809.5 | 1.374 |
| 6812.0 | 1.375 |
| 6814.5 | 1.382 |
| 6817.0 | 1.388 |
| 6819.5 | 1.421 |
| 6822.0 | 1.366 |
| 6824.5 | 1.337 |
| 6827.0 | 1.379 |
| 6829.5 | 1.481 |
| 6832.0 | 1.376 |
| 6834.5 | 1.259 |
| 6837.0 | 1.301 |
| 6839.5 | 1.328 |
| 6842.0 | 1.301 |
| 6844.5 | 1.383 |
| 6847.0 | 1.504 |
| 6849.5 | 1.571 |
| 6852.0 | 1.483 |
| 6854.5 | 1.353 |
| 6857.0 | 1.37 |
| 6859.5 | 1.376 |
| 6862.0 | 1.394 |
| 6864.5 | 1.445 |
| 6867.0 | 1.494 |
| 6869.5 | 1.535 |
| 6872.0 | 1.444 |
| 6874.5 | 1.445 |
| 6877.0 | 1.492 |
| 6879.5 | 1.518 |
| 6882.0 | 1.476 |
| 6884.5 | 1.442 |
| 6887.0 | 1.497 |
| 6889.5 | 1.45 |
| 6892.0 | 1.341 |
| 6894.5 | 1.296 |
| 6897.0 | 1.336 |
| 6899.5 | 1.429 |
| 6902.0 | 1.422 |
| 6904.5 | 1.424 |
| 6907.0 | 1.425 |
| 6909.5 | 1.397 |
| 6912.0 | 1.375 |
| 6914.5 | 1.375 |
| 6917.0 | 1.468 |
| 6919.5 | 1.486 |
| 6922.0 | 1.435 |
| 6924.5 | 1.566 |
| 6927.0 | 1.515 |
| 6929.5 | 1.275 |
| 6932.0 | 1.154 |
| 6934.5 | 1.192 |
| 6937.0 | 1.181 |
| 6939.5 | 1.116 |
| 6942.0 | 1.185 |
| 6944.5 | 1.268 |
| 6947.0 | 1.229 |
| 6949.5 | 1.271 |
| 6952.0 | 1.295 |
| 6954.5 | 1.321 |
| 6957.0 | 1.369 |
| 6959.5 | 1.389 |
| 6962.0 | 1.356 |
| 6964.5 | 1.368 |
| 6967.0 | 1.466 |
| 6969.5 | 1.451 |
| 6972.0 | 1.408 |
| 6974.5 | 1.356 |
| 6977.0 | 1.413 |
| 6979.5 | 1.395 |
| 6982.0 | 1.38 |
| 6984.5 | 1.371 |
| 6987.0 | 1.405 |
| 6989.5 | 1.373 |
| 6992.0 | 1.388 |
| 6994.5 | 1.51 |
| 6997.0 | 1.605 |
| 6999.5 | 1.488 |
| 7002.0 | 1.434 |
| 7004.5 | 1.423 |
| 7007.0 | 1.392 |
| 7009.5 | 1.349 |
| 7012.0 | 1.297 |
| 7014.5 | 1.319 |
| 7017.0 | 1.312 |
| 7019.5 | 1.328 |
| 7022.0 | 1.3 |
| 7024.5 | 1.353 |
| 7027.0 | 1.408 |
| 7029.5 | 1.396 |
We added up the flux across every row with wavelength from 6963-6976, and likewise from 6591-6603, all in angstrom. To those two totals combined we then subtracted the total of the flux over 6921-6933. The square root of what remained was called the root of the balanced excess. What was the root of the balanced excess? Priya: 2.73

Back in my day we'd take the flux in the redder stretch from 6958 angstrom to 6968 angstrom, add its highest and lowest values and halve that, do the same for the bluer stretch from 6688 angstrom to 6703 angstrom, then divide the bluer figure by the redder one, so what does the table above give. 0.940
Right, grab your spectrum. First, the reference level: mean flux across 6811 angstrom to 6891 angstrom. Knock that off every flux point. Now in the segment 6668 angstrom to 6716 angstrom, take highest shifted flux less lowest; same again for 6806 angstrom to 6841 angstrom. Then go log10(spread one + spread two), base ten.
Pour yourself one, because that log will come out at -0.3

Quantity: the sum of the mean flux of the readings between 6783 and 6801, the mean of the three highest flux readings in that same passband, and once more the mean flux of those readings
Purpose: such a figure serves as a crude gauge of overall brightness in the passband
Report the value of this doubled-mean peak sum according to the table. 4.32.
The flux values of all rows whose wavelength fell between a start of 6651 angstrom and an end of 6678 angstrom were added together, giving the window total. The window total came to 14.8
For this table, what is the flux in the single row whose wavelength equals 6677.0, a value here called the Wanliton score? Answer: 1.428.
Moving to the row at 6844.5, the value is 1.383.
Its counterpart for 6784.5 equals 1.484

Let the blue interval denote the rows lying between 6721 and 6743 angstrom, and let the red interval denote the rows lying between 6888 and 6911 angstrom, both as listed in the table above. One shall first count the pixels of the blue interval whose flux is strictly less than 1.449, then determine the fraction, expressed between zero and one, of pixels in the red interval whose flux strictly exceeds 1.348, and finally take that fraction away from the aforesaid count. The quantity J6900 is 2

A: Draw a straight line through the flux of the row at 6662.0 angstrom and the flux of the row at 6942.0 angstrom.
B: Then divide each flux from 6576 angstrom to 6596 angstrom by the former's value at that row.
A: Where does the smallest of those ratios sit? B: 6587.0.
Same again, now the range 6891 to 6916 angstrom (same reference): 6894.5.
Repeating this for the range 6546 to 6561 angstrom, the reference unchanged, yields 6552.0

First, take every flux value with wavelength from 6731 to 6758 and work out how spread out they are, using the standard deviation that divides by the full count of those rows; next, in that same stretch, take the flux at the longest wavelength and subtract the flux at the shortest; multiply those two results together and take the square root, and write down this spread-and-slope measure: 0.043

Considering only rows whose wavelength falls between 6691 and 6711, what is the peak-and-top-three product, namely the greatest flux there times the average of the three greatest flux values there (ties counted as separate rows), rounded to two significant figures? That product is 2.1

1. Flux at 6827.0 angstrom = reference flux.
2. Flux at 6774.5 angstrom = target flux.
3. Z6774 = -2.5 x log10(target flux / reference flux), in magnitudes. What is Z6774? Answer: -0.14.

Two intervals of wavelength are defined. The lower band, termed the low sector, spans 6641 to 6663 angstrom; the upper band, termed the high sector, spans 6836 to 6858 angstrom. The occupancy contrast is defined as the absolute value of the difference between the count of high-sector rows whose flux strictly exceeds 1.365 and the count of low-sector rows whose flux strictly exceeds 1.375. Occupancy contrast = 0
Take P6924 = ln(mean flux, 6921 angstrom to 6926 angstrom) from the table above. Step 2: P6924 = 0.41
